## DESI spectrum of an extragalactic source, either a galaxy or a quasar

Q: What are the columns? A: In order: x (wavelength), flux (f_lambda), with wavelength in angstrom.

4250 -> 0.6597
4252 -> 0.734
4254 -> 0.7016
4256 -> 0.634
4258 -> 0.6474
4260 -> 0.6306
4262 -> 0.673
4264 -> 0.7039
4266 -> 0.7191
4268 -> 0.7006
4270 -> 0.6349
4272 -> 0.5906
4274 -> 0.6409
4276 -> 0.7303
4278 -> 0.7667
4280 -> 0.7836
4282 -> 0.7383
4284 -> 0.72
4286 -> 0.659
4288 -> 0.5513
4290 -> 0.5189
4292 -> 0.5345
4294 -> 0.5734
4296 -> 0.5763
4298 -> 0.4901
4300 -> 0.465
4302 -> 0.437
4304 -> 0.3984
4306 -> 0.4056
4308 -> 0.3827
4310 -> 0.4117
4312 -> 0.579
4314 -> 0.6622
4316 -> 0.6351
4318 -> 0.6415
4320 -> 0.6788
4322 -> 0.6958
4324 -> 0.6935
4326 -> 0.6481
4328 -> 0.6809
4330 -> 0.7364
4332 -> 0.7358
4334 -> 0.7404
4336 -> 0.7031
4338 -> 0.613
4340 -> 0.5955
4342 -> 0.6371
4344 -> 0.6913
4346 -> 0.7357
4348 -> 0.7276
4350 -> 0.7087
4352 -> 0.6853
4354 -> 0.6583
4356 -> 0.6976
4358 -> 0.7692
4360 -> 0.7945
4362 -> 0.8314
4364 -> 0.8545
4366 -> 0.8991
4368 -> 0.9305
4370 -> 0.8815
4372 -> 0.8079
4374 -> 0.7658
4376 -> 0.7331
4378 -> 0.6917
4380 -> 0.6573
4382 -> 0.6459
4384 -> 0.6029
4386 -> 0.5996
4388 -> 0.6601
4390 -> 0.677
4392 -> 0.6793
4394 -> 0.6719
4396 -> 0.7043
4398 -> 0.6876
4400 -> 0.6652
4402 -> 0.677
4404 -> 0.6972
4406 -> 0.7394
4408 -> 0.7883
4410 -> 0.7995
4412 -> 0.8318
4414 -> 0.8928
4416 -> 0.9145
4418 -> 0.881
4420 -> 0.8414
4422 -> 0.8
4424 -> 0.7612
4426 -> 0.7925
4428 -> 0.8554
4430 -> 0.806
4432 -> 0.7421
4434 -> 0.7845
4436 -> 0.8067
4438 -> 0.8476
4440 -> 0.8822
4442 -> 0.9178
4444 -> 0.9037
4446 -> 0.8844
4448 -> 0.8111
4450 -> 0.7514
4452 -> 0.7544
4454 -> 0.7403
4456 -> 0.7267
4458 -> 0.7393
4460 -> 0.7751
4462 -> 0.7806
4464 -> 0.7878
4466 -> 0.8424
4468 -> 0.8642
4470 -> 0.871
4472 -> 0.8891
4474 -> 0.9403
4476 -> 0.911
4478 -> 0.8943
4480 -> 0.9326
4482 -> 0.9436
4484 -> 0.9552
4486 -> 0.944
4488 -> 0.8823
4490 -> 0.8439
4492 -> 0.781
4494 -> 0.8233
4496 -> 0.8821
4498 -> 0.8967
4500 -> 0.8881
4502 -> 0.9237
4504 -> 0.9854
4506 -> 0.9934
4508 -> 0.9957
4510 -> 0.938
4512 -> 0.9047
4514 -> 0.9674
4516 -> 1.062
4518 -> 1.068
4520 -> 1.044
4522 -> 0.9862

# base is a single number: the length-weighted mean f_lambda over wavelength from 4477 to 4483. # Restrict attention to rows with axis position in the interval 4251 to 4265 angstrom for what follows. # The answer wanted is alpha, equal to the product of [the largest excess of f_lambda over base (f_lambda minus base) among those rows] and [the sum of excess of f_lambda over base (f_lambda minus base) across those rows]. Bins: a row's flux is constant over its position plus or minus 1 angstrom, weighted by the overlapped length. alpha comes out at 0.33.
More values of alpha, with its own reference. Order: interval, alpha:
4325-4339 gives 0.29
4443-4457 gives 0.02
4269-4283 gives 0.22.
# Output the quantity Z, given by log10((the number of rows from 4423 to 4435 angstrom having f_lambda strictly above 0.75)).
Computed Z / 0.70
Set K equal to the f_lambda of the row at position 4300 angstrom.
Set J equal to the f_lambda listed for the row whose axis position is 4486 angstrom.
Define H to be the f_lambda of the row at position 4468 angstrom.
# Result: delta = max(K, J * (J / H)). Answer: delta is 1.03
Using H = 0.8642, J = 0.944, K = 0.465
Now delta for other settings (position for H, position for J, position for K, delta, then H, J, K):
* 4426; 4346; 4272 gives 0.68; 0.7925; 0.7357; 0.5906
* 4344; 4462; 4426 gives 0.88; 0.6913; 0.7806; 0.7925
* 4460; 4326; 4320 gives 0.68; 0.7751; 0.6481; 0.6788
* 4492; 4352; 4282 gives 0.74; 0.781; 0.6853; 0.7383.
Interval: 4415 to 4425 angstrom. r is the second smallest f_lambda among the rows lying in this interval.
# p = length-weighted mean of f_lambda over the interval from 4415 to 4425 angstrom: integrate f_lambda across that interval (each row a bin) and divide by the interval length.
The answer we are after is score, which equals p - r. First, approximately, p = 0.84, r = 0.8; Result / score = 0.040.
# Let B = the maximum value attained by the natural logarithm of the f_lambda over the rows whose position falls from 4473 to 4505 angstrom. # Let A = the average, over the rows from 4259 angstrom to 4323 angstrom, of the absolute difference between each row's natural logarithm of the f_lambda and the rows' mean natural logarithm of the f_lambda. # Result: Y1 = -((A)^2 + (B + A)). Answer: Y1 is -0.18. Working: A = 0.17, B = -0.01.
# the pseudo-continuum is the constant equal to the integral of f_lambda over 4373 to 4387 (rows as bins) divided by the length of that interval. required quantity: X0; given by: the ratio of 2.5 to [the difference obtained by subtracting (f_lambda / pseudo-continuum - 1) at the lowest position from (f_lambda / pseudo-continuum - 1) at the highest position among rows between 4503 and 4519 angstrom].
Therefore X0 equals 20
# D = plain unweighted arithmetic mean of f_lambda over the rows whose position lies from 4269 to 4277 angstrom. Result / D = 0.65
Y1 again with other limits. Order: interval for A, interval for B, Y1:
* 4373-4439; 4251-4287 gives 0.14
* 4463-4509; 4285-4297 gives 0.36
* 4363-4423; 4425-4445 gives -0.04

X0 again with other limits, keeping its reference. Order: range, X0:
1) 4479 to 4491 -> -19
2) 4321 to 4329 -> -113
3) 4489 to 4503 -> 21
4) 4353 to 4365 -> 9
